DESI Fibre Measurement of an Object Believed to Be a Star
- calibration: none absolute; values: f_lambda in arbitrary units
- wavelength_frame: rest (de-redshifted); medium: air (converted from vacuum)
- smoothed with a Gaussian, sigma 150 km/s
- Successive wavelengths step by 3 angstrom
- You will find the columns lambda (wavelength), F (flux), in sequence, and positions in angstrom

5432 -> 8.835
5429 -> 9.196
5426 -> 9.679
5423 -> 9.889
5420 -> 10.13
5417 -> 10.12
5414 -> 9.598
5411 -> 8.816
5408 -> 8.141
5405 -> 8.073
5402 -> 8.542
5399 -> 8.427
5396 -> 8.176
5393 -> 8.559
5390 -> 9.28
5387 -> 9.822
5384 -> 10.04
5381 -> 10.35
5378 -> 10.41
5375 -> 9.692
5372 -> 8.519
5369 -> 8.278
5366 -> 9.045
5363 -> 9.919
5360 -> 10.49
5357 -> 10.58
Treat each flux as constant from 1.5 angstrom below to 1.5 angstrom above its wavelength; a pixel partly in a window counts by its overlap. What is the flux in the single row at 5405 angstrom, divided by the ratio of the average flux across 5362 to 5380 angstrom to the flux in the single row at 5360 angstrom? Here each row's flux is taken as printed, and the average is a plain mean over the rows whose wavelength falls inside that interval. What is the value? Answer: 9.1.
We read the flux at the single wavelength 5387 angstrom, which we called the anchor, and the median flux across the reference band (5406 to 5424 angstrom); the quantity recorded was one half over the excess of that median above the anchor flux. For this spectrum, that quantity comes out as -6.4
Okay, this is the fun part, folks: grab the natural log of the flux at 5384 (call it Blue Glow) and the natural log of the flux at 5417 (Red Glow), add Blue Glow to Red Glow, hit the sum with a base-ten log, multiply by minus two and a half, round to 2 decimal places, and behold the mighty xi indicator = -1.66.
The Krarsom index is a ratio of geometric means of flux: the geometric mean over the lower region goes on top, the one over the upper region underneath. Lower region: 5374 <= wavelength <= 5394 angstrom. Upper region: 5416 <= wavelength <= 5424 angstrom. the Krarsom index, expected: 0.97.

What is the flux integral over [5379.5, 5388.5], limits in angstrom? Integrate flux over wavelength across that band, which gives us 90.6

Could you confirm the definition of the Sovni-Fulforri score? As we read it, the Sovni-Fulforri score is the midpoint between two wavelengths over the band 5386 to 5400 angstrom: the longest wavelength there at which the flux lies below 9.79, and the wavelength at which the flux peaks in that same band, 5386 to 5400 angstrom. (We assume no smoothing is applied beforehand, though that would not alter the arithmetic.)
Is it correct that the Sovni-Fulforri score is 5393.0 angstrom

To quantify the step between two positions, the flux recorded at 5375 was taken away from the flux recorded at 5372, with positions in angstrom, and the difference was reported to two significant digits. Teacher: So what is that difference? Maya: -1.2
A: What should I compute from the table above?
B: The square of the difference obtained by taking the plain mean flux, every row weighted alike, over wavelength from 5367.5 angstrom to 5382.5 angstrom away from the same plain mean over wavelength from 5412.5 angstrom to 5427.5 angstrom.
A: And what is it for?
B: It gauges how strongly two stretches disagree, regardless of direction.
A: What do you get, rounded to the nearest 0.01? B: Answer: 0.19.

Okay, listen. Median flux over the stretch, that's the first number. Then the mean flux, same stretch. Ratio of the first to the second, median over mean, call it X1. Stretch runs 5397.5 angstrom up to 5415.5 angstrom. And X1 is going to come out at 0.99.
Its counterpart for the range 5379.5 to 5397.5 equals 1.02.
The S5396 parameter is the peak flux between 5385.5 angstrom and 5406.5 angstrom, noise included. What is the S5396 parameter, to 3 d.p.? 9.822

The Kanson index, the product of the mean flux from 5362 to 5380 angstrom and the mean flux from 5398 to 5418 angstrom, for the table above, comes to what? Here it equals 82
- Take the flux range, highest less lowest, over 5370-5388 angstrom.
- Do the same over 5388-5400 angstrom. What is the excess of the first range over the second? 0.79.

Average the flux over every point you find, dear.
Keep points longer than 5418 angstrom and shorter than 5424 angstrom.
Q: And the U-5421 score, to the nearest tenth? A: 10.0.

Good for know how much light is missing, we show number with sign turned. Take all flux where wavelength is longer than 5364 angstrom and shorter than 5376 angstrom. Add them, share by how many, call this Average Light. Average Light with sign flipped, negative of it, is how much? -8.9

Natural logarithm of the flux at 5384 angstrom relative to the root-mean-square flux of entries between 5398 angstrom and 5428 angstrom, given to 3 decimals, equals 0.090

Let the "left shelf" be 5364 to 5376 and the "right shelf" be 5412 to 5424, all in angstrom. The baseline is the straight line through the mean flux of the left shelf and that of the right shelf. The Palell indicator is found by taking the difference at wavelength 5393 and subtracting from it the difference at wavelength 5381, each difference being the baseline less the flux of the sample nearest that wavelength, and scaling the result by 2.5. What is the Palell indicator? 5.1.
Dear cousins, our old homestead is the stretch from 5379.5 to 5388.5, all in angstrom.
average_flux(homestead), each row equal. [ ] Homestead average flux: 10.1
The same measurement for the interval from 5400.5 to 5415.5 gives 8.6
